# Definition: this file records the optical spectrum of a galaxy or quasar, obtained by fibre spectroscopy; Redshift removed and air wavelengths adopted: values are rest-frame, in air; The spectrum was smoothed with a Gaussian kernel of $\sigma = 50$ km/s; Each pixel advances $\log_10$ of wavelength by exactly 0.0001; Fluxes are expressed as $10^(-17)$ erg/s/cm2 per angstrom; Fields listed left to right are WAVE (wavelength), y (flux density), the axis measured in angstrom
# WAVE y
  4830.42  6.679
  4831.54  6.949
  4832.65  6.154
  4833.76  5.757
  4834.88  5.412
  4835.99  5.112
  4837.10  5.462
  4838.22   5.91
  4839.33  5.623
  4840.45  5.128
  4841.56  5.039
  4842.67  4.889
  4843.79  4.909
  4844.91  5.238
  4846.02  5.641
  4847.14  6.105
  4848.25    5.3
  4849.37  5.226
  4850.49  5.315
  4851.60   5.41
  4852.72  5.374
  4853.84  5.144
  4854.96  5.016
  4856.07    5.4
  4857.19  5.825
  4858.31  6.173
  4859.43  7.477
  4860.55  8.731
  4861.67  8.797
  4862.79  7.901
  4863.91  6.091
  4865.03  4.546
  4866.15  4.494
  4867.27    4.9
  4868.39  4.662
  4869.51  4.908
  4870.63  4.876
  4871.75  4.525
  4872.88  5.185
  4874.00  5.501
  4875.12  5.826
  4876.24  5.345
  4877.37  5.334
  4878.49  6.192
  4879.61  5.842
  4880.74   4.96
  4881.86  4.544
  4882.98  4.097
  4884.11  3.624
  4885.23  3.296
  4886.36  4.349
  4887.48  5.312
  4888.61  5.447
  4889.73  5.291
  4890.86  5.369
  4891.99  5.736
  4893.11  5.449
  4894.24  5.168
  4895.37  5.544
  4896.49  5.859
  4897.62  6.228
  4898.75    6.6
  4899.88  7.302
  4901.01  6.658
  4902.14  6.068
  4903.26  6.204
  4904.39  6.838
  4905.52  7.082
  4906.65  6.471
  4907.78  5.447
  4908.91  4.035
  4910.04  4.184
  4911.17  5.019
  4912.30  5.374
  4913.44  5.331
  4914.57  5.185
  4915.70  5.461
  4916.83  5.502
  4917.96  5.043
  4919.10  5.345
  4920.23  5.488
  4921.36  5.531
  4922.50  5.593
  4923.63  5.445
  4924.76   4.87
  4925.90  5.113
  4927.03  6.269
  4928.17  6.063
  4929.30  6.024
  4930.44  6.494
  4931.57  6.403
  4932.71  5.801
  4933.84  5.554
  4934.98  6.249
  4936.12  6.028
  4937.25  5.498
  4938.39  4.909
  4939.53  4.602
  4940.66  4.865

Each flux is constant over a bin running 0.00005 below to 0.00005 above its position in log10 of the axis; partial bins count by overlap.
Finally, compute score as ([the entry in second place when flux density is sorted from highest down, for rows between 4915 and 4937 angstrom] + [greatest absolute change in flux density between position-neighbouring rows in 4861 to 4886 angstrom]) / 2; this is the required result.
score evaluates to 4.1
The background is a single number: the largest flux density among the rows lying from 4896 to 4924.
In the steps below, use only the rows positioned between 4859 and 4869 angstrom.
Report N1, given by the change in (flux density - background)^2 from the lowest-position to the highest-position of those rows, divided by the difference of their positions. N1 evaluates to 0.77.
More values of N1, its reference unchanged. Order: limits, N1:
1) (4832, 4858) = 0.04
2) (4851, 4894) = 0.00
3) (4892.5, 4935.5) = -0.06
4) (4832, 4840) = 0.22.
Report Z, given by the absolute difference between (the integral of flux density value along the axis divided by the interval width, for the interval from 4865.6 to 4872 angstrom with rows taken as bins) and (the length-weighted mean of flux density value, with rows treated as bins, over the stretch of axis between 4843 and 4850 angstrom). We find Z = 0.6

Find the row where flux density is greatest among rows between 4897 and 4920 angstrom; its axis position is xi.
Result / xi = 4899.88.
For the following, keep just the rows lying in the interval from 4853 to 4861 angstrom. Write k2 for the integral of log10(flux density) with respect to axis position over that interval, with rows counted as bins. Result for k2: 6.3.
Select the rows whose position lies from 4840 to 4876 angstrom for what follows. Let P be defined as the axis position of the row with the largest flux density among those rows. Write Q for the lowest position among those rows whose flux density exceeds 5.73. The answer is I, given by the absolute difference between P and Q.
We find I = 14.5 angstrom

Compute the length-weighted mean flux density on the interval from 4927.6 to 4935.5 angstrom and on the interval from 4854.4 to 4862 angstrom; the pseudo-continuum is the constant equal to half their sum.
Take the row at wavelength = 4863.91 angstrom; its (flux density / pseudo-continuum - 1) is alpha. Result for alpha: -0.05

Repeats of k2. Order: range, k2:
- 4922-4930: 6.0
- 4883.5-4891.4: 5.2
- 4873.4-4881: 5.7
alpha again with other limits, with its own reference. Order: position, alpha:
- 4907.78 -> -0.15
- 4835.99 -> -0.20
